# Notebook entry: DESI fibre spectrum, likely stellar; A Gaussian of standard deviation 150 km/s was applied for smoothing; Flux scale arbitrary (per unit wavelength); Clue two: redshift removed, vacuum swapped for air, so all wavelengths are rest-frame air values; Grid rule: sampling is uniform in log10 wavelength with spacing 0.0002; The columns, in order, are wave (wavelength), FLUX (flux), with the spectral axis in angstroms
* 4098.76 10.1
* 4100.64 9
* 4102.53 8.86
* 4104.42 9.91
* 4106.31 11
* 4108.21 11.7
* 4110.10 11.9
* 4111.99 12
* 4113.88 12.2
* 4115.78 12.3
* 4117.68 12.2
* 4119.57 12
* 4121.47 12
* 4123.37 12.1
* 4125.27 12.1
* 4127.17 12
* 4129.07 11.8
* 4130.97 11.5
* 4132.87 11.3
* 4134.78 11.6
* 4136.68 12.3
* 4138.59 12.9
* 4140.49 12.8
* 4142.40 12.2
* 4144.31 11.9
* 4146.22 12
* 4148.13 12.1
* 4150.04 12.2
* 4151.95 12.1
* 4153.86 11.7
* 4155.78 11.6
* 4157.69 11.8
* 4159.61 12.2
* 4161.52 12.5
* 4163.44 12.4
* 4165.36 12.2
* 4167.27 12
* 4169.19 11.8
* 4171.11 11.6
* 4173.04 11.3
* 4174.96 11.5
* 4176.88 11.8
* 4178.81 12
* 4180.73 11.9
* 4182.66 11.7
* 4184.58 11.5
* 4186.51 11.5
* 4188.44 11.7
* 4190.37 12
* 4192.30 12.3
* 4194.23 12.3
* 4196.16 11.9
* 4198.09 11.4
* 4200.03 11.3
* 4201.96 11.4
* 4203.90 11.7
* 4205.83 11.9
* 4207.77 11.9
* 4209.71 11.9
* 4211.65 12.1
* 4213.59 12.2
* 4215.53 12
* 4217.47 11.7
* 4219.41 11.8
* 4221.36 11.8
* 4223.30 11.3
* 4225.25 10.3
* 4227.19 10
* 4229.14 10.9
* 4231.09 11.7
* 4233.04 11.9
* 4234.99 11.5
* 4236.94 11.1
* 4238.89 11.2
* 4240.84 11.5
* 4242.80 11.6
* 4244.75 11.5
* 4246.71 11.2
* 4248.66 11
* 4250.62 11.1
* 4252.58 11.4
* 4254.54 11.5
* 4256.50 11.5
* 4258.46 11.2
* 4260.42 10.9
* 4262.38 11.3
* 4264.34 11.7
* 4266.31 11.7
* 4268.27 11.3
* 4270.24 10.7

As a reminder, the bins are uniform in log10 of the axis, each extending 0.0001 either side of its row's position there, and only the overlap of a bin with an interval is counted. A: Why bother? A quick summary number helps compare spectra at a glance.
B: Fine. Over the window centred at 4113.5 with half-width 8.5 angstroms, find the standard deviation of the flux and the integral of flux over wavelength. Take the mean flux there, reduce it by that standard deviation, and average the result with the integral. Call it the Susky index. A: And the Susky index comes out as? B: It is 107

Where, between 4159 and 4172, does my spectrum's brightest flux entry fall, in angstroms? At 4161.52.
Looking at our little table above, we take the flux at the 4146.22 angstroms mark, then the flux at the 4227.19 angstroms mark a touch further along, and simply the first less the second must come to 2.0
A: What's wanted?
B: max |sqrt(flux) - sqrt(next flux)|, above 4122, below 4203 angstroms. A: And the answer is 0.10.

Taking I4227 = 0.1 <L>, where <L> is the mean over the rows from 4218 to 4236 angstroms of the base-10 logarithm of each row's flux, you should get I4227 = 0.105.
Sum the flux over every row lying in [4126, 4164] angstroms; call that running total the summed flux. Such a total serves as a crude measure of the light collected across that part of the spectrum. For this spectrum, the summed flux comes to 241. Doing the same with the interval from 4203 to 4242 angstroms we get 230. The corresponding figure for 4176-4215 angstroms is 236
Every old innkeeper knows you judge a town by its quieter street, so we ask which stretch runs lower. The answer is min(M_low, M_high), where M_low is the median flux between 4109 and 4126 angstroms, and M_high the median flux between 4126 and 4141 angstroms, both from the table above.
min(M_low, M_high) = 11.9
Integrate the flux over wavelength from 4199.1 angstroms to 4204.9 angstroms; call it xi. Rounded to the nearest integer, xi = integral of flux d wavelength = 67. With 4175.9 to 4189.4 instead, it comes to 158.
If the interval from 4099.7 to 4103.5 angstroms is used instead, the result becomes 34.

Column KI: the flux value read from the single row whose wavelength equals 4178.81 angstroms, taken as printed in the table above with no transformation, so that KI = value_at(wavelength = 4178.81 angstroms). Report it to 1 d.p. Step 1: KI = 12.0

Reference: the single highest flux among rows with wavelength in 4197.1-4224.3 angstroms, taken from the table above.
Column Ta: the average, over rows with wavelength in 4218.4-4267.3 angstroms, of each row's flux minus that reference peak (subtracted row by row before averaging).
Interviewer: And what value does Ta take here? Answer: -0.9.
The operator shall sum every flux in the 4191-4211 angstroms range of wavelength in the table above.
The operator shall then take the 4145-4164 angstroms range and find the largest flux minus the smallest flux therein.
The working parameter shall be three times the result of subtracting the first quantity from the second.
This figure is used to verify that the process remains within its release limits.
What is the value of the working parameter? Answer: -351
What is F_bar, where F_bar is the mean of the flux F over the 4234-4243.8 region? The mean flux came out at 11.4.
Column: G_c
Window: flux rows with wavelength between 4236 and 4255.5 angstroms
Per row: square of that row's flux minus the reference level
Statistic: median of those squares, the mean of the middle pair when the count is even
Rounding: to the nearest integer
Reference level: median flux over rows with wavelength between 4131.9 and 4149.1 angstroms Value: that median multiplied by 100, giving 65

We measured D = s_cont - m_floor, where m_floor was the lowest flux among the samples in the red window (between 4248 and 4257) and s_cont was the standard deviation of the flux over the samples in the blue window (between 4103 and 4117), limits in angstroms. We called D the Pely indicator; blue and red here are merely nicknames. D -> -10.2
